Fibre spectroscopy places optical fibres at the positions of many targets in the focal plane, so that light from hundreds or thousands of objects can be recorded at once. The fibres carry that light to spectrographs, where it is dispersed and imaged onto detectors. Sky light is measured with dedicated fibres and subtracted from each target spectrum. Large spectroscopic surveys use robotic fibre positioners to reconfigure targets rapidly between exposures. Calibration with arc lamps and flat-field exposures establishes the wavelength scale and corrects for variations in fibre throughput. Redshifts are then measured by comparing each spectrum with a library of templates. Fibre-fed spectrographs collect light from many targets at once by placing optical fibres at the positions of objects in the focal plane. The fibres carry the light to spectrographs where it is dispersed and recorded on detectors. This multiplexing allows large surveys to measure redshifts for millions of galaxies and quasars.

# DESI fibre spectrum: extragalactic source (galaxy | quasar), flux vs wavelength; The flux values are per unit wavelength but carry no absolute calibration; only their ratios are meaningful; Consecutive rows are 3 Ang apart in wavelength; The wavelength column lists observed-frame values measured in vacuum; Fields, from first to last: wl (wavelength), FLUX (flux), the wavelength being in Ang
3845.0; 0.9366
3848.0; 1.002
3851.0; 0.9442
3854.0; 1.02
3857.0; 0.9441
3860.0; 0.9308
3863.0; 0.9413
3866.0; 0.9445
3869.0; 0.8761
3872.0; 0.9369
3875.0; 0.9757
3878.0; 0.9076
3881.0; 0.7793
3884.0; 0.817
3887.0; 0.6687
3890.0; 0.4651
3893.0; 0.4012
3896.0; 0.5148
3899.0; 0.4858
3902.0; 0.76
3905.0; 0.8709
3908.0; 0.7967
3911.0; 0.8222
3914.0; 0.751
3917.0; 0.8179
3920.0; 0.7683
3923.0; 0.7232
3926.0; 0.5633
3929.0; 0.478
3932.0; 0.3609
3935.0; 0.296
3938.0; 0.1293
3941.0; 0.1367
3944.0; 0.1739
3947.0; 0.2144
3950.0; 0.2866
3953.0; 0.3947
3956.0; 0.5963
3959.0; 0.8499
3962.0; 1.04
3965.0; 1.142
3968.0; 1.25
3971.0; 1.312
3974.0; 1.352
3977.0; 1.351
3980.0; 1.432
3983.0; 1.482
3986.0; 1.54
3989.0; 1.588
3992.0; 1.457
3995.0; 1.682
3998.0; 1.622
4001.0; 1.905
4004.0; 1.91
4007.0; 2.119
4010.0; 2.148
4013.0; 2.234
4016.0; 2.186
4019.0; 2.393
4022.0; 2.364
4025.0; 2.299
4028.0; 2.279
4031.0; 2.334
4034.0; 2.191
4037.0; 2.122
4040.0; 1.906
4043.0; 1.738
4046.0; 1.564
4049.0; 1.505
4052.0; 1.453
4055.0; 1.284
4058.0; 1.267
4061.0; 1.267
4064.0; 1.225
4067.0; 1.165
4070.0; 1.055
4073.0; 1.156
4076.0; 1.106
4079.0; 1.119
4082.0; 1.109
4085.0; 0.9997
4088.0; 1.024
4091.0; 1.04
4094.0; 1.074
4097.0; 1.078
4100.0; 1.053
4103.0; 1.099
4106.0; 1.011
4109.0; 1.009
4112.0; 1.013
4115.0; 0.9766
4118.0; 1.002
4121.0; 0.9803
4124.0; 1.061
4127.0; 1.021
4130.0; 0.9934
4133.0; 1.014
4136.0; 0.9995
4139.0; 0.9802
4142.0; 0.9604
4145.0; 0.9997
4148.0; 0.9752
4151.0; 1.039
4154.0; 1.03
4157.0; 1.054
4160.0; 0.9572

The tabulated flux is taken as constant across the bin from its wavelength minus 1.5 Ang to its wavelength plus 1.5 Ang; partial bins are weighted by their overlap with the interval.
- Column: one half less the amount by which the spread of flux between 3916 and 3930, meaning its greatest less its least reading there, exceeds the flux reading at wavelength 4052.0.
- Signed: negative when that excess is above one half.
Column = 1.6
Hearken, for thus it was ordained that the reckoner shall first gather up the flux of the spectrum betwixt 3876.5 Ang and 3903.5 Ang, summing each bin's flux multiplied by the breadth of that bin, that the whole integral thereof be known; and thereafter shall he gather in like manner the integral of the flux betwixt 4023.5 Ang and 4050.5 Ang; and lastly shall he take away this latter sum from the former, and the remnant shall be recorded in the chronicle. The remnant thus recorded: -36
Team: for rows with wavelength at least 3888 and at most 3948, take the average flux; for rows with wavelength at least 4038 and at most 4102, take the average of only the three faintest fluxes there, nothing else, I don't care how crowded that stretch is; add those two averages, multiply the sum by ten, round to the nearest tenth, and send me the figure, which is 15.5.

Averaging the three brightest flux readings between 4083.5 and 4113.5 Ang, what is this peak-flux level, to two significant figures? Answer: 1.1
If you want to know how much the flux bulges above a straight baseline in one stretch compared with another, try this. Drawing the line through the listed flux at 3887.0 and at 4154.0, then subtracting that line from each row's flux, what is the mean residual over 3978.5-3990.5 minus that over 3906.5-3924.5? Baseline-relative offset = 0.64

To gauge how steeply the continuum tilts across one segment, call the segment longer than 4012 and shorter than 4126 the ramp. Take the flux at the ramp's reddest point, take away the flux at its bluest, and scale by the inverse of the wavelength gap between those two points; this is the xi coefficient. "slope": -0.011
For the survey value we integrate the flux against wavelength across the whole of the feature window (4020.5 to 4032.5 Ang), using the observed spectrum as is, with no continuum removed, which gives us 28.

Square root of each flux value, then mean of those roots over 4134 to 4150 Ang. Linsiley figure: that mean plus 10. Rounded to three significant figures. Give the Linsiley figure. 11.0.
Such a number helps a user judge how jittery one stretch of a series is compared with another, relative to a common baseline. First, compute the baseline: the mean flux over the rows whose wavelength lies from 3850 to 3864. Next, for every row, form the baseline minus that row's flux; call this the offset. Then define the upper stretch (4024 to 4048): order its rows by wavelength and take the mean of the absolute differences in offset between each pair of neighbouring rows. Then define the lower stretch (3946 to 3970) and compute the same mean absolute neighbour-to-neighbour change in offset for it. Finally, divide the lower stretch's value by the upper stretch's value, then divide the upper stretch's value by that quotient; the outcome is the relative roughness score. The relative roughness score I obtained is 0.098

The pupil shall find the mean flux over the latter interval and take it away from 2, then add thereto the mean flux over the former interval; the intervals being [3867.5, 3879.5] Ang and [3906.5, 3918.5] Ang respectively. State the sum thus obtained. 2.1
